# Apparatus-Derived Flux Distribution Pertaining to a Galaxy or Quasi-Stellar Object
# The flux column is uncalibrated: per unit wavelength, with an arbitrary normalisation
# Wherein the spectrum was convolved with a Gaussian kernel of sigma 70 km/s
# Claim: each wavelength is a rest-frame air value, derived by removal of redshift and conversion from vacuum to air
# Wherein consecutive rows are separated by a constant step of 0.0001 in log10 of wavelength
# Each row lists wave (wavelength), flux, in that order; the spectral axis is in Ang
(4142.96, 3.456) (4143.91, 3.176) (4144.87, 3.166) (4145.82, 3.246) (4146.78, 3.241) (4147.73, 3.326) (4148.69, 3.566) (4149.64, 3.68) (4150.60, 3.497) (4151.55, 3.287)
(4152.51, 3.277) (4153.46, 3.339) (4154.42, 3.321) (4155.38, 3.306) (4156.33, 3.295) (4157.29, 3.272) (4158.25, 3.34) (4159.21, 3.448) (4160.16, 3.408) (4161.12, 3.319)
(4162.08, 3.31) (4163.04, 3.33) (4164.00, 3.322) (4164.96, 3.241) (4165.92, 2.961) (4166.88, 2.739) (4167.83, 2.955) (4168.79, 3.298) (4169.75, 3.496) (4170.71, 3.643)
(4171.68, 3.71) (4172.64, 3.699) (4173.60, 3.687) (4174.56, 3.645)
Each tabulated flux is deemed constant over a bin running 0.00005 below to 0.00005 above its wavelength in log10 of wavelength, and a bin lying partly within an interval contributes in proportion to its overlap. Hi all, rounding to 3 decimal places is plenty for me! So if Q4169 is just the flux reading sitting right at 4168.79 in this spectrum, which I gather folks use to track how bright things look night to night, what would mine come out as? 3.298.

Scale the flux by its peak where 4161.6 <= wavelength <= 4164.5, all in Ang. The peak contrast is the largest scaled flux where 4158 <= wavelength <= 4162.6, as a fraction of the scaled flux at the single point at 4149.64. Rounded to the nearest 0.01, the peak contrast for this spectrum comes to 0.94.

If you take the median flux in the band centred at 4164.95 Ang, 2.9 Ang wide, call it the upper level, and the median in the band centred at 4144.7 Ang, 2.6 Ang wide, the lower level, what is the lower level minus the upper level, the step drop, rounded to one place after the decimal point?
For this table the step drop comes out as -0.1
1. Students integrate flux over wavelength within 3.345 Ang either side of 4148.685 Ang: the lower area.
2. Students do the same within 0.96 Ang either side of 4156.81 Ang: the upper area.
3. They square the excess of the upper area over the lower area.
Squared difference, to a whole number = 272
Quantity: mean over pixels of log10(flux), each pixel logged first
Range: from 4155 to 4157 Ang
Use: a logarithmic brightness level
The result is 0.519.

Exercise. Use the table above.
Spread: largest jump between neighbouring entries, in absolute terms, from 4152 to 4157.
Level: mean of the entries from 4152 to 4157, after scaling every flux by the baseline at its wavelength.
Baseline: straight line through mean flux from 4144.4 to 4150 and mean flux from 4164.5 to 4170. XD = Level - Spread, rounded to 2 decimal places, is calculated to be 0.95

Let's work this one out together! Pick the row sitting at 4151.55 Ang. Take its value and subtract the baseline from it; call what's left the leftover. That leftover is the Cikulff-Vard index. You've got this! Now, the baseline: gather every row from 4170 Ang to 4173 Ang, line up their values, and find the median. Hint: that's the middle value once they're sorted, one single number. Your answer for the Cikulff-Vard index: -0.41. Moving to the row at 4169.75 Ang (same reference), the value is -0.20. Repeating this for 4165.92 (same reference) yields -0.74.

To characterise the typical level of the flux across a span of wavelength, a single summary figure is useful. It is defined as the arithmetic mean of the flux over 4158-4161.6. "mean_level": 3.38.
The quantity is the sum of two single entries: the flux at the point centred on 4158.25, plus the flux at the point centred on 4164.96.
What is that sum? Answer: 6.58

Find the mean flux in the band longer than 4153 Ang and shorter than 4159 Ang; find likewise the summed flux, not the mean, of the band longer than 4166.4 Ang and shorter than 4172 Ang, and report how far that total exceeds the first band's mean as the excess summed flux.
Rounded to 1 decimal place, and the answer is 16.5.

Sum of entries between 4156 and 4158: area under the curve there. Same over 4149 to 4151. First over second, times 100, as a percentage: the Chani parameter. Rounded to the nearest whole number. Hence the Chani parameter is 92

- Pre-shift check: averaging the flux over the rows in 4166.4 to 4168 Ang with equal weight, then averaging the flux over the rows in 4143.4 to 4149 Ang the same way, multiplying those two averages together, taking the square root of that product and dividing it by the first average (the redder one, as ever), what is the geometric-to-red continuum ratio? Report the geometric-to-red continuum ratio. 1.07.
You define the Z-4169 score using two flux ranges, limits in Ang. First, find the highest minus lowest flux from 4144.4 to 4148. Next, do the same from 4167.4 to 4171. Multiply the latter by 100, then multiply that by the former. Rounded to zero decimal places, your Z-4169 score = 11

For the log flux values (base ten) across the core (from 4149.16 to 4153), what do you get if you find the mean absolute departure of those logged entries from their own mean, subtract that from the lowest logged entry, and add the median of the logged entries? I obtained 1.03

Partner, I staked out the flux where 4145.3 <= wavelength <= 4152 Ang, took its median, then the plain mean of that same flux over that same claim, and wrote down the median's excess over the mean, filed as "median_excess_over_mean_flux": -0.08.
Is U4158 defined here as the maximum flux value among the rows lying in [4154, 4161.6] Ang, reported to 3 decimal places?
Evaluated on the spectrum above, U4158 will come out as 3.448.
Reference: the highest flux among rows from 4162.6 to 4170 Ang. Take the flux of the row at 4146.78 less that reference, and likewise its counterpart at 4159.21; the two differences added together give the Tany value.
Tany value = -0.3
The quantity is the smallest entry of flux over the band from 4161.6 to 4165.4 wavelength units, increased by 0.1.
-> 3.34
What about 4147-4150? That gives 3.43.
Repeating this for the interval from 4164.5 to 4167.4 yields 2.84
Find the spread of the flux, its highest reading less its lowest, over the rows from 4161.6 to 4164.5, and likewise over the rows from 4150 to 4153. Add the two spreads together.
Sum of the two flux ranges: 0.24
